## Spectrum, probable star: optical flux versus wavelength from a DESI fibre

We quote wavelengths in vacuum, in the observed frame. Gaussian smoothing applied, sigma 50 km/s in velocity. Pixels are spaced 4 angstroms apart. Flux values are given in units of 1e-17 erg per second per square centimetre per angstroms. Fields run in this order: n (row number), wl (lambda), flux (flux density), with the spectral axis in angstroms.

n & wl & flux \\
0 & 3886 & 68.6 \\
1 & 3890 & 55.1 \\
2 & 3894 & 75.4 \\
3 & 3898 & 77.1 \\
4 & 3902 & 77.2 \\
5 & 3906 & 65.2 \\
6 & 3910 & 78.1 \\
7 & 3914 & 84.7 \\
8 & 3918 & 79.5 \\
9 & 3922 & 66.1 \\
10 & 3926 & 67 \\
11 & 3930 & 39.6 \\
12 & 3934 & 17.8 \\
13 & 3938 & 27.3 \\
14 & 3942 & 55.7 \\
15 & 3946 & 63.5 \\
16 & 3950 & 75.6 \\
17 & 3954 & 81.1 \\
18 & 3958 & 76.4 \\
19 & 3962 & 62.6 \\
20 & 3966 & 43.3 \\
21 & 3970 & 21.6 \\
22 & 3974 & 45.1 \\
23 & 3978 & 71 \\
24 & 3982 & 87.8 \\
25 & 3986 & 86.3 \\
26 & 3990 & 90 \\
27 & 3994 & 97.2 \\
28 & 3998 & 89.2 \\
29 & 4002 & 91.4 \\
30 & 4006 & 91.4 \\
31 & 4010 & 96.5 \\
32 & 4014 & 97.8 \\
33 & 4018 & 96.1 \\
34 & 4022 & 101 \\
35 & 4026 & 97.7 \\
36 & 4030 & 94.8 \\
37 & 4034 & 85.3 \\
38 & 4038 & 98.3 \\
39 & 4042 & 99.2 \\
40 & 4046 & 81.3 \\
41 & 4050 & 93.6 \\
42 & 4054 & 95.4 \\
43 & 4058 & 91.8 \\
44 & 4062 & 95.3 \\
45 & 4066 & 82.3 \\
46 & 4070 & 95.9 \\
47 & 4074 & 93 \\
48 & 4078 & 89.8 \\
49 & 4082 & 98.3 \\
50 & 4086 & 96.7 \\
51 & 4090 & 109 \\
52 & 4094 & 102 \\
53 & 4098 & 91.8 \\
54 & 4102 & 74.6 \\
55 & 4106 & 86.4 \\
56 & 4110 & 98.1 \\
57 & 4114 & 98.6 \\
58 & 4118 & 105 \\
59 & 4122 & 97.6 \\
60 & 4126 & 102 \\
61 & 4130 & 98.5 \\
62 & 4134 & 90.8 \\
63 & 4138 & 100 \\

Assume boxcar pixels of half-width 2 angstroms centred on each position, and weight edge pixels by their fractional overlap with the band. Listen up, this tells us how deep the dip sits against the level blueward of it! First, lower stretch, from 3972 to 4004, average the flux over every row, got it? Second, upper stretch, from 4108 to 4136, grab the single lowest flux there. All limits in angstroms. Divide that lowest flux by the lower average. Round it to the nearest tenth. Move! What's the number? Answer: 1.1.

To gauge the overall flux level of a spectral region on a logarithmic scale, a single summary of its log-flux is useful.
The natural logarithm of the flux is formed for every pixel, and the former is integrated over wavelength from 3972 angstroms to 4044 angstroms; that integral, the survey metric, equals 323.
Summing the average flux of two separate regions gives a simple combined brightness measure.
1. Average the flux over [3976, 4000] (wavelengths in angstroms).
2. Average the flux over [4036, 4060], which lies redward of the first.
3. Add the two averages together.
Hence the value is 180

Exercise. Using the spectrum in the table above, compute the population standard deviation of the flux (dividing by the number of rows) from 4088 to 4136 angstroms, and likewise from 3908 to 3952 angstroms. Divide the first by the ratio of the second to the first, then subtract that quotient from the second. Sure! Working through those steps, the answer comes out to 17.5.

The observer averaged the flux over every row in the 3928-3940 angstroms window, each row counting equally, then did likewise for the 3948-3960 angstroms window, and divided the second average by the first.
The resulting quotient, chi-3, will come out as 2.8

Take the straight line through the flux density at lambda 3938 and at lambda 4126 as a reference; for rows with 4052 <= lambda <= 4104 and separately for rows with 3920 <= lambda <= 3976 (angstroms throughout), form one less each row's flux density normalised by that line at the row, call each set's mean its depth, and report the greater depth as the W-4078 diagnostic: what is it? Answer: -0.13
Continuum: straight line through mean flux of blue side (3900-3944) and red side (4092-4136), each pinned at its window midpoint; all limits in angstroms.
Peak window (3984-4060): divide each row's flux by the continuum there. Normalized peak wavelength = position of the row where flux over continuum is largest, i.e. 3994 angstroms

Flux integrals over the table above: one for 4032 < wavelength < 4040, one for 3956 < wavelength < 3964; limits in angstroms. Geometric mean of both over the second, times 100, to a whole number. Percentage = 115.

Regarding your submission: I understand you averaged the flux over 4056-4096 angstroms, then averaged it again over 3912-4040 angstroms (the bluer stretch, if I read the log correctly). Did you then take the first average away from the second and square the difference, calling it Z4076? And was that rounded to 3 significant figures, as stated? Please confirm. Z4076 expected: 444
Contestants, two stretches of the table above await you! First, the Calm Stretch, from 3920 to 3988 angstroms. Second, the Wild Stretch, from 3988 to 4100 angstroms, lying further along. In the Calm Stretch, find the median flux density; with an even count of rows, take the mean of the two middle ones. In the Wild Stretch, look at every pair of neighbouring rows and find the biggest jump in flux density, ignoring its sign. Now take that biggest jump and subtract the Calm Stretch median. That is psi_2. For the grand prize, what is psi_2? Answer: -46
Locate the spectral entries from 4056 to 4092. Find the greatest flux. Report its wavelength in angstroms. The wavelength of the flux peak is 4090 angstroms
